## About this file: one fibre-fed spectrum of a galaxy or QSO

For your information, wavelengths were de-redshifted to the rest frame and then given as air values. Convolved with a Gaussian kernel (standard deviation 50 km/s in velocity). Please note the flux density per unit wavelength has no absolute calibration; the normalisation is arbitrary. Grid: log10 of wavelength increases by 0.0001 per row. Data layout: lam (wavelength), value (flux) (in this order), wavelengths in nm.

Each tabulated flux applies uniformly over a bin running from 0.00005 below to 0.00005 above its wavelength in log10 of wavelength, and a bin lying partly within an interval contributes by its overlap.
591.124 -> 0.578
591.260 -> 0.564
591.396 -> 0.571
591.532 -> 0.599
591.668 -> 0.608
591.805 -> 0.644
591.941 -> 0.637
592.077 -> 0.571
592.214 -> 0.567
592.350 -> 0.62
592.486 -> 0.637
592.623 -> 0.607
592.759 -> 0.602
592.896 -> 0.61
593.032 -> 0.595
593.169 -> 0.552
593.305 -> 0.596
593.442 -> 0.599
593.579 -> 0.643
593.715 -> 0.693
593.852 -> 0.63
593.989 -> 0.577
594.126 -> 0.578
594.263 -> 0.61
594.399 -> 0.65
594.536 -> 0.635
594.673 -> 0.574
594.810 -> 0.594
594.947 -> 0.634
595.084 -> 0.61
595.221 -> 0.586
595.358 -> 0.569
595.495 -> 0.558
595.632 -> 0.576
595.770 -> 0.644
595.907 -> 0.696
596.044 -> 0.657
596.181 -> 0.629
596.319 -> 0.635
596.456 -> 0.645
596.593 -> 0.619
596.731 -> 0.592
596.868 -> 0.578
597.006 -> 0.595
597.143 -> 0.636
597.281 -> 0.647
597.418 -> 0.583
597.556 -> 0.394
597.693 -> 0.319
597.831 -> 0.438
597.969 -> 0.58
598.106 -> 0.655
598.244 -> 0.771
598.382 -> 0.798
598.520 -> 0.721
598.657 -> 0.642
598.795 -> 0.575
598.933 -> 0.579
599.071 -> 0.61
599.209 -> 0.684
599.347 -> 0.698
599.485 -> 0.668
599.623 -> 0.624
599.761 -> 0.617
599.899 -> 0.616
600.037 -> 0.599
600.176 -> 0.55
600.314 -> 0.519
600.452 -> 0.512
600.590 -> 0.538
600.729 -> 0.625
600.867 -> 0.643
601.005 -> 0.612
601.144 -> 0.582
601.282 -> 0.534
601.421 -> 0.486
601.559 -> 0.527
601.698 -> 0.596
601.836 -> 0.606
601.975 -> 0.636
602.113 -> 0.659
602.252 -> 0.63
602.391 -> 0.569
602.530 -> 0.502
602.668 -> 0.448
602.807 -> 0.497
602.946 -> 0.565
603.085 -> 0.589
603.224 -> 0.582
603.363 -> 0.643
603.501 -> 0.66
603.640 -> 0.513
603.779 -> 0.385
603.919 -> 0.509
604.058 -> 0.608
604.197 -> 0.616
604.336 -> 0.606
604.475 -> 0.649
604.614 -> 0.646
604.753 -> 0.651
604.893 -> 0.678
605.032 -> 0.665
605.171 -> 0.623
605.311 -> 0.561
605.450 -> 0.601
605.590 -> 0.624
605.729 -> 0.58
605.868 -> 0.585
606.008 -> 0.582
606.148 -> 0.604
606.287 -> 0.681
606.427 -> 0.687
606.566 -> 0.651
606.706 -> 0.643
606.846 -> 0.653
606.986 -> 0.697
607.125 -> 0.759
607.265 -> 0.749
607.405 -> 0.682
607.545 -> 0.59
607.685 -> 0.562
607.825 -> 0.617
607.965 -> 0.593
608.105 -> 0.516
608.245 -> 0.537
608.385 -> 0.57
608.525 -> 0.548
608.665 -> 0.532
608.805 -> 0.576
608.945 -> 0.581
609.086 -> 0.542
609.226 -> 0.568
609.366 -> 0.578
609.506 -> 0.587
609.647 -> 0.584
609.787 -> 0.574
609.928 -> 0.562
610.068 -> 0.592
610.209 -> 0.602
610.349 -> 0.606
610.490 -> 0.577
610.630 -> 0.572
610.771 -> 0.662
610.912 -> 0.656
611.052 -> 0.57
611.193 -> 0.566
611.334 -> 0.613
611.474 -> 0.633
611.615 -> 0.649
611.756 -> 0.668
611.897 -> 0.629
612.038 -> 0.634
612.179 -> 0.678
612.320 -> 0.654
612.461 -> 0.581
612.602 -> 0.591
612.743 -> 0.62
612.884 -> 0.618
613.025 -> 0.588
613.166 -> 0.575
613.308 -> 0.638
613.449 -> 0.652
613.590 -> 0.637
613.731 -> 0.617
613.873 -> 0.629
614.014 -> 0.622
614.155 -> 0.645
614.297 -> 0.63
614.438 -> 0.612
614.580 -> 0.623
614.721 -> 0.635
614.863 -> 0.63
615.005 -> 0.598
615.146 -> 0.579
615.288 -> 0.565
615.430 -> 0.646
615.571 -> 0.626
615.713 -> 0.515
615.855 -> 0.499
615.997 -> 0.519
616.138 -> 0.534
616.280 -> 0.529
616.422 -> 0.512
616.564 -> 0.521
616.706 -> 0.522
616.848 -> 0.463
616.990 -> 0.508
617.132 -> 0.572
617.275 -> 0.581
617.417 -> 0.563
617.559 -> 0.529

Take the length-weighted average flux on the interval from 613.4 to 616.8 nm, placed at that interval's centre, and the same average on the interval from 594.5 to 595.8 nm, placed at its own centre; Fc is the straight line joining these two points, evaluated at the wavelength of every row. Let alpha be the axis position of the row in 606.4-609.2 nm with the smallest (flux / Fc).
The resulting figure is 608.105 nm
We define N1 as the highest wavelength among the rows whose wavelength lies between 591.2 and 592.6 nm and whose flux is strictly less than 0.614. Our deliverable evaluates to 592.214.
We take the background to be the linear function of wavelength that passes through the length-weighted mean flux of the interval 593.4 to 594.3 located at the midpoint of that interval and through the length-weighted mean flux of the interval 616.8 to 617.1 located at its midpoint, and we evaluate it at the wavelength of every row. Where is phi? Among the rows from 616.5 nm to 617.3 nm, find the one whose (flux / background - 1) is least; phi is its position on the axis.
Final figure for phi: 616.848 nm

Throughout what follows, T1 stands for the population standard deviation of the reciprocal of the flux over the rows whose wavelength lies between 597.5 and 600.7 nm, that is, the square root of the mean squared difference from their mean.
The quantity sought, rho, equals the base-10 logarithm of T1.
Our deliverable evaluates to -0.39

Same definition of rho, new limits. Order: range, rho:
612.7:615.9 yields -0.93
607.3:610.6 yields -1.02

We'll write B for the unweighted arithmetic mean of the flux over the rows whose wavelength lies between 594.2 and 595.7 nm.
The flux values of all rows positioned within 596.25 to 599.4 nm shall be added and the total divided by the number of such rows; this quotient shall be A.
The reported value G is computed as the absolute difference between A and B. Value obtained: 0.009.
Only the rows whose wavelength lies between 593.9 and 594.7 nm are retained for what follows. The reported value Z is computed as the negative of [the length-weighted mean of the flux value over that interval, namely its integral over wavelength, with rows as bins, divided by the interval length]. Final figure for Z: -0.61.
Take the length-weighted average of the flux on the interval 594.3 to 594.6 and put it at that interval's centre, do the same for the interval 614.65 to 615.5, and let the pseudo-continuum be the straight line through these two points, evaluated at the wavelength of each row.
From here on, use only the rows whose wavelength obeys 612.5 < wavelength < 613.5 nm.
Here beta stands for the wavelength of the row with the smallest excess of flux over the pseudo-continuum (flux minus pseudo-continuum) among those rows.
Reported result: 613.166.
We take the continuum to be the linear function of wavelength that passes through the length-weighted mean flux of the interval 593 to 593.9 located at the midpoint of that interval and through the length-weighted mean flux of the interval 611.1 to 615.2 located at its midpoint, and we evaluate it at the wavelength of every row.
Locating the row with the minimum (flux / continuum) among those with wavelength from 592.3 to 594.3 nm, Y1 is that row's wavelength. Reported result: 593.169 nm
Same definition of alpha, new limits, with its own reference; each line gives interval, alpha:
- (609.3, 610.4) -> 609.928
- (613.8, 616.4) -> 615.855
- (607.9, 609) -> 608.105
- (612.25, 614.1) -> 613.166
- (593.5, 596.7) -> 595.495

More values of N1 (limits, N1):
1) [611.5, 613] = 612.602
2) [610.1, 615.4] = 615.288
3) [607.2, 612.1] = 611.334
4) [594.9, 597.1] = 597.006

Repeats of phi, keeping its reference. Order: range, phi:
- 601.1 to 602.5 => 601.421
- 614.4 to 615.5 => 615.288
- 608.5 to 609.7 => 608.665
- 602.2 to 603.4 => 602.668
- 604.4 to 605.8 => 605.311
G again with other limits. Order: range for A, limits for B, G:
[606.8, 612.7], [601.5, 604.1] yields 0.042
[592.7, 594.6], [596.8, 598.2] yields 0.070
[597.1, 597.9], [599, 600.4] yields 0.116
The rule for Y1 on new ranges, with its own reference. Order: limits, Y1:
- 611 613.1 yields 611.193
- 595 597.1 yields 595.495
